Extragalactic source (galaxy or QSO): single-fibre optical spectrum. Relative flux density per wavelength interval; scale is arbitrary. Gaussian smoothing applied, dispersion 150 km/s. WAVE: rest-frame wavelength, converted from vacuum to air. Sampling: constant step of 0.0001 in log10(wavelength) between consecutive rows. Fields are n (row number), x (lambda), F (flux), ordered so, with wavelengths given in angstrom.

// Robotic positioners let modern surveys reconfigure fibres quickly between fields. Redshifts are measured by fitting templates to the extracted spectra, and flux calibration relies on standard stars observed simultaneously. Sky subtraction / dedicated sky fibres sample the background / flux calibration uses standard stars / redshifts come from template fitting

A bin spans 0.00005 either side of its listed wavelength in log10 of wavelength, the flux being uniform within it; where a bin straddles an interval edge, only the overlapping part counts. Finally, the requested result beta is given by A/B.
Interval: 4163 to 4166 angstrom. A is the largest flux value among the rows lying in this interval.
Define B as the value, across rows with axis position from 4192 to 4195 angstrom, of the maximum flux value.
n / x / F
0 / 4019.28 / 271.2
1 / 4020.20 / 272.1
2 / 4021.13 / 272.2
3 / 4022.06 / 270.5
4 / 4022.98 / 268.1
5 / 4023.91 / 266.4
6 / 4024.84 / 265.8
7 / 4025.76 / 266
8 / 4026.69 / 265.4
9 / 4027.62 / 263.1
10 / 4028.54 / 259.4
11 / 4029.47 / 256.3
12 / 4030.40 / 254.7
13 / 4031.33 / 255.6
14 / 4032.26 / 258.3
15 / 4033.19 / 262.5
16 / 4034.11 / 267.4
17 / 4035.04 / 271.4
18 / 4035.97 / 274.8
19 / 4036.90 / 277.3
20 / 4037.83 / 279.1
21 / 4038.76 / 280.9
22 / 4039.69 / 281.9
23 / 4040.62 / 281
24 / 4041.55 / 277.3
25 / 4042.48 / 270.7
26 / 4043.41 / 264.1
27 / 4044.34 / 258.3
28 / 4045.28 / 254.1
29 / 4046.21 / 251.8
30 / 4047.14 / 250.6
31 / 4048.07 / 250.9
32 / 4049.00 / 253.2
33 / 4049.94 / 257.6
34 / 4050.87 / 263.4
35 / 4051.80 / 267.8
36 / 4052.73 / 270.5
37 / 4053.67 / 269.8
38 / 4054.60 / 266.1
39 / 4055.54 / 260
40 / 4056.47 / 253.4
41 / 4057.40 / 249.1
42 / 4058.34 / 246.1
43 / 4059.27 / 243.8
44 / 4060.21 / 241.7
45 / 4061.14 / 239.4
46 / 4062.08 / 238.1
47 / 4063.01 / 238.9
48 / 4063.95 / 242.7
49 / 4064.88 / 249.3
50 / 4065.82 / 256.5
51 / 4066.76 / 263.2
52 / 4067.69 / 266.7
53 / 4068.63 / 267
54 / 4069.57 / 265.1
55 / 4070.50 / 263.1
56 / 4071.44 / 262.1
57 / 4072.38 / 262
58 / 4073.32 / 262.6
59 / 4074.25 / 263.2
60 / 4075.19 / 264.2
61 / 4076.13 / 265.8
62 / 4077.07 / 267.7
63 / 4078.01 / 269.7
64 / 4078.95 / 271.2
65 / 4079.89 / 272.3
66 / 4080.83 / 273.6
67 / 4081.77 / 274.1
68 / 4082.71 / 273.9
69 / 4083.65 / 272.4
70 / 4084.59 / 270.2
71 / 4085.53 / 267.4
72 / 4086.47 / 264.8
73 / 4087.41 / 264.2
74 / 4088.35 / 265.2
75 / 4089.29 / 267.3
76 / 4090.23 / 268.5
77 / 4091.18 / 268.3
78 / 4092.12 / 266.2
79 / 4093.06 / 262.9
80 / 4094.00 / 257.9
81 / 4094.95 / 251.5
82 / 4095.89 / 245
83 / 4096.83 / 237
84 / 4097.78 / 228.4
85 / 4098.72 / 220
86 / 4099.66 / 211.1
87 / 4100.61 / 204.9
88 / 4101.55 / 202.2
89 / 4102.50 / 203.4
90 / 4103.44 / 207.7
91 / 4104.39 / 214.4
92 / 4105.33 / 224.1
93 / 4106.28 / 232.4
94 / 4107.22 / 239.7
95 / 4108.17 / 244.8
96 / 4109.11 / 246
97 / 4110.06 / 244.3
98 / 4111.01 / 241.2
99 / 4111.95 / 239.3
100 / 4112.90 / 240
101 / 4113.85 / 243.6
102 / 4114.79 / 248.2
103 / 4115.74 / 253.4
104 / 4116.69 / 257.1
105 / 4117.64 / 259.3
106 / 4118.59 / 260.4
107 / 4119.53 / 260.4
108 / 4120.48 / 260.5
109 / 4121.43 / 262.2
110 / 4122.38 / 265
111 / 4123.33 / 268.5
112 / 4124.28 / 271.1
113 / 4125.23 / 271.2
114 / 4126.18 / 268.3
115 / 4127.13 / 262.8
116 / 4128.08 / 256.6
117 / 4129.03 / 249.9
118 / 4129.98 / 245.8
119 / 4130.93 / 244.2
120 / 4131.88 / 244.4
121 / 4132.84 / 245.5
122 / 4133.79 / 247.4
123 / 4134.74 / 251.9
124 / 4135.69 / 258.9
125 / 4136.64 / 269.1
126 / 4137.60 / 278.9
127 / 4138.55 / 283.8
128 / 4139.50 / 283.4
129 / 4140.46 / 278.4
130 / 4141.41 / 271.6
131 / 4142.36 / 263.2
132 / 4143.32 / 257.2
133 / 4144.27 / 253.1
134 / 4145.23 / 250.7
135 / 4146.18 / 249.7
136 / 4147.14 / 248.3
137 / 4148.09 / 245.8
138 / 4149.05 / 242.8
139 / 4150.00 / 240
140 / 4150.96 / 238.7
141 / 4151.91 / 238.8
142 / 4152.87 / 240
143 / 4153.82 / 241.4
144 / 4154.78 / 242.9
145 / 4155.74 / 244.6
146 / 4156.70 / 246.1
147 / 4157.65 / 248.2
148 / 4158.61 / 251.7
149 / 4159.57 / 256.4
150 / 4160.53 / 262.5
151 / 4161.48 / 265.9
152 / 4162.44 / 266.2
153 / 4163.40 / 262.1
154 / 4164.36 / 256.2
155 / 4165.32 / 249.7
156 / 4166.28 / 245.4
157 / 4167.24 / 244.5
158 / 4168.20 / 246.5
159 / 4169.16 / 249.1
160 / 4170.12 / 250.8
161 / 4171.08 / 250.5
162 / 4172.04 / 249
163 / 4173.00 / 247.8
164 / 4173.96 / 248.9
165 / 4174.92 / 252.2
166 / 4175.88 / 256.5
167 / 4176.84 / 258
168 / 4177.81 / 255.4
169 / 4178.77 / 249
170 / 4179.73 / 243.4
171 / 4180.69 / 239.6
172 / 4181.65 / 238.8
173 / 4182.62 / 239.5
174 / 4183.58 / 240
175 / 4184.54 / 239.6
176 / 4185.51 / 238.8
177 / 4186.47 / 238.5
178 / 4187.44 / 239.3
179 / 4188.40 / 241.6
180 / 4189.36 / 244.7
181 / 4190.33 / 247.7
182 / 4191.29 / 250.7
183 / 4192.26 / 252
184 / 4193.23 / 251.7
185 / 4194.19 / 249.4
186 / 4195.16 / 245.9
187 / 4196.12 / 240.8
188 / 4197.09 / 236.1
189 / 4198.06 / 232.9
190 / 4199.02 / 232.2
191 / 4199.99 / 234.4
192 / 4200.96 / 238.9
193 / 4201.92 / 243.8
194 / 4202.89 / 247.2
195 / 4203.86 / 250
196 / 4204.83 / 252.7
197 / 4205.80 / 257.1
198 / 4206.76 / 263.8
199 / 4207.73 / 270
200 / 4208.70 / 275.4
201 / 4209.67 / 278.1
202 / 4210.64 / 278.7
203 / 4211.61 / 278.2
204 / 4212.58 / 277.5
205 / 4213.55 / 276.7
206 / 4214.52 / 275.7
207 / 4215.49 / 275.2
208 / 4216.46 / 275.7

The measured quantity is 1.04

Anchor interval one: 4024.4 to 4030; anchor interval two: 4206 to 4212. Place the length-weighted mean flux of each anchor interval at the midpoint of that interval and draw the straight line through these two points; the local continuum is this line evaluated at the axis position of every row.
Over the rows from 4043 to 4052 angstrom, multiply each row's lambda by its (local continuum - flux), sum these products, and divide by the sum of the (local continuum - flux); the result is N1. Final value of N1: 4047.0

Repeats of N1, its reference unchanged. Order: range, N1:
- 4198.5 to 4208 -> 4202.1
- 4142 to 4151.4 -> 4147.6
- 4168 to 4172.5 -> 4170.1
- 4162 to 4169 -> 4166.1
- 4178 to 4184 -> 4181.3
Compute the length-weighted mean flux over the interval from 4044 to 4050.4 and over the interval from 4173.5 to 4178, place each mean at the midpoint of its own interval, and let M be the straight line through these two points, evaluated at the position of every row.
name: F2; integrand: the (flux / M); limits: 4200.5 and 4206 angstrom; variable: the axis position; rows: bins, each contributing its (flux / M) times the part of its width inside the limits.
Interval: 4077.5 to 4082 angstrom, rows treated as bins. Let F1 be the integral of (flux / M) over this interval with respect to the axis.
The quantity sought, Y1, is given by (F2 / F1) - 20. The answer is -18.9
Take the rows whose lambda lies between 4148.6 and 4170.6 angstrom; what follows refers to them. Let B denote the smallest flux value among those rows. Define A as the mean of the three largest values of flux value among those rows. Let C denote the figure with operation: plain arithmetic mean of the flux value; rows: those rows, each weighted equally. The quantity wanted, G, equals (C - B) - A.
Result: -254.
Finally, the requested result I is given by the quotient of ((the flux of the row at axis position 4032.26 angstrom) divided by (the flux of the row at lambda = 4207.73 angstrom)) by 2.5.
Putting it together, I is 0.383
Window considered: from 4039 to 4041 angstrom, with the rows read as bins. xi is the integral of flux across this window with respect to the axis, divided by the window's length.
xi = 281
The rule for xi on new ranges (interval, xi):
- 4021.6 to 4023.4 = 270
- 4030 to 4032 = 255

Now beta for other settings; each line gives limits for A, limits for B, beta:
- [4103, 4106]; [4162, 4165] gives 0.84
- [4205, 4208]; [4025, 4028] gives 1.02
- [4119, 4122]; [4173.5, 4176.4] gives 1.02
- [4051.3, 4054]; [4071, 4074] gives 1.03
